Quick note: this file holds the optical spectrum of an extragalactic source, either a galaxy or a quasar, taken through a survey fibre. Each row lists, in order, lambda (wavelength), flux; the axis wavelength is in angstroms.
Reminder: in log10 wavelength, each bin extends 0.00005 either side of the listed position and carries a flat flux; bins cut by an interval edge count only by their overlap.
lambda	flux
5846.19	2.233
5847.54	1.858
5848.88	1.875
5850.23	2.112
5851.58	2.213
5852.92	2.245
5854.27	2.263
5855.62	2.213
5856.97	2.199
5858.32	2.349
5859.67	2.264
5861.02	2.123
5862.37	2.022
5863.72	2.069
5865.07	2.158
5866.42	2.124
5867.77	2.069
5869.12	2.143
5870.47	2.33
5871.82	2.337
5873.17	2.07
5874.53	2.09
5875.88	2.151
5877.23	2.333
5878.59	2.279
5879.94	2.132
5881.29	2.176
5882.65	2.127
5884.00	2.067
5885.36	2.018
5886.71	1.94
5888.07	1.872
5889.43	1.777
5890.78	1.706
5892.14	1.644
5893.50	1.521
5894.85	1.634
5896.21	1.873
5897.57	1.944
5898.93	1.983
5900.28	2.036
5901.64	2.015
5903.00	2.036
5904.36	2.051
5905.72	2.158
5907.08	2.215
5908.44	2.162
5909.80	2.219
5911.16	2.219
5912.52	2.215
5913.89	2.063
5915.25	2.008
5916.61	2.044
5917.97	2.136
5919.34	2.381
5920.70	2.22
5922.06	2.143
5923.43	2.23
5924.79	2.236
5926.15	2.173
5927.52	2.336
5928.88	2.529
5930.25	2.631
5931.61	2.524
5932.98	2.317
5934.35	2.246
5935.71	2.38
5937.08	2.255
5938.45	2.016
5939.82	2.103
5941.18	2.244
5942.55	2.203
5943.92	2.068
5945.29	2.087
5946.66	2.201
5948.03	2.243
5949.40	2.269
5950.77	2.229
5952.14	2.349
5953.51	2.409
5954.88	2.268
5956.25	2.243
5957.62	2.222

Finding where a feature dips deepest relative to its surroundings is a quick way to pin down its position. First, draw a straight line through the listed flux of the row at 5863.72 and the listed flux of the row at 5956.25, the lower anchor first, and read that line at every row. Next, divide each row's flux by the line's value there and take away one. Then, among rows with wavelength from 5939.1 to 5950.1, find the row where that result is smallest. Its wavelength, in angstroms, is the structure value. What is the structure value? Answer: 5943.92 angstroms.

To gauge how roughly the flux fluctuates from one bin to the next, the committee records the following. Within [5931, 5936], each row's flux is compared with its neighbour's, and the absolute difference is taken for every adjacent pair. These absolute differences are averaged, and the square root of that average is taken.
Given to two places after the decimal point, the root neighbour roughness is 0.37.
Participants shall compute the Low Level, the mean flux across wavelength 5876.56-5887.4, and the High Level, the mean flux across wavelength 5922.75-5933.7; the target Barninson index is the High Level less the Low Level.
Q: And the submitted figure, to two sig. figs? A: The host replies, 0.24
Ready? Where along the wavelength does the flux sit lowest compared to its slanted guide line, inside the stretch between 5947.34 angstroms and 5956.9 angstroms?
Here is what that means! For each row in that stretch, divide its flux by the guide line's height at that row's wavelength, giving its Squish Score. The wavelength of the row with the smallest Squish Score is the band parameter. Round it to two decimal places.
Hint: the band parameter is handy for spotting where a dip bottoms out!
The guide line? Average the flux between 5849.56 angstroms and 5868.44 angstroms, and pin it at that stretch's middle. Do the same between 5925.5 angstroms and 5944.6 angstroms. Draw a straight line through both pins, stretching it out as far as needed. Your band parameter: 5950.77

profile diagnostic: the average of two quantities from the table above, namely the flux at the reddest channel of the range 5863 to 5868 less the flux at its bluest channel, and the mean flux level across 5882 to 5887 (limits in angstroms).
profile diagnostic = 1.02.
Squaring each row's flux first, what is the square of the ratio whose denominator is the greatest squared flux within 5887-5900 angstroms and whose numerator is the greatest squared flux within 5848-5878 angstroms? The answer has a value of 1.97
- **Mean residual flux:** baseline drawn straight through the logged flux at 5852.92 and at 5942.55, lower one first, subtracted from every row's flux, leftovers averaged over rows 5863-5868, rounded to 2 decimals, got -0.13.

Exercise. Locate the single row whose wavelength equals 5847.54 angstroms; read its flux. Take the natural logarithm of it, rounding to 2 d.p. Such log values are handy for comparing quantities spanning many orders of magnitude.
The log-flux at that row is 0.62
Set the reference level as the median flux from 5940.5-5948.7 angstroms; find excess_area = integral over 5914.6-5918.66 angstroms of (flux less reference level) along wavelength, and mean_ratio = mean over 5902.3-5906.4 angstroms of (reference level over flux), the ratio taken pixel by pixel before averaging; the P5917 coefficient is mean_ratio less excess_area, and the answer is 1.6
